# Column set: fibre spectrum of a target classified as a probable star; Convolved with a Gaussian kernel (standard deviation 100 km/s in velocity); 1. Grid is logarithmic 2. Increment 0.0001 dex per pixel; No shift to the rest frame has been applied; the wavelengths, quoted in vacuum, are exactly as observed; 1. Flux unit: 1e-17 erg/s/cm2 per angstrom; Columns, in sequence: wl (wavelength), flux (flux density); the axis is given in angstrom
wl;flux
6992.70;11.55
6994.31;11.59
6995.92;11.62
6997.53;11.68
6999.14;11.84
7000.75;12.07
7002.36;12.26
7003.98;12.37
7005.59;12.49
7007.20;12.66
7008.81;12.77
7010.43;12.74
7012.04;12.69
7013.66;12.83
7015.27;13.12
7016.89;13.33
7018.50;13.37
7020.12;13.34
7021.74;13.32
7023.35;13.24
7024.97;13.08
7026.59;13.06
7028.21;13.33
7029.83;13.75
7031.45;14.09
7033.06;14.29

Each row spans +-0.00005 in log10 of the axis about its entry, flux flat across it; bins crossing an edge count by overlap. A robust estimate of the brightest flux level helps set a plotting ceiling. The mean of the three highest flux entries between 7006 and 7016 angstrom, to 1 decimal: 12.9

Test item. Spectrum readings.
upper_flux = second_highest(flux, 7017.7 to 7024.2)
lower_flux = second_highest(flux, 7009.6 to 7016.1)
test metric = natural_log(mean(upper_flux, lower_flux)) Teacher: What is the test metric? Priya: 2.57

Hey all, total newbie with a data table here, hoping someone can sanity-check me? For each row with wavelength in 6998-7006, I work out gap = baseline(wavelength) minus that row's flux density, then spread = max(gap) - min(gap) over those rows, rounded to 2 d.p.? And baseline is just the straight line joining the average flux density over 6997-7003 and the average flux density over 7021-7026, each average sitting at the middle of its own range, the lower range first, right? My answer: 0.31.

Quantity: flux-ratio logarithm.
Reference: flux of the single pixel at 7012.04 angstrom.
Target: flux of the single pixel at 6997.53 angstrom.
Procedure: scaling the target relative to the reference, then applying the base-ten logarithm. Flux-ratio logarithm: -0.036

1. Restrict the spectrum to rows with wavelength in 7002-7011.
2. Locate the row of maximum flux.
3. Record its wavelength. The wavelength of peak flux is 7008.81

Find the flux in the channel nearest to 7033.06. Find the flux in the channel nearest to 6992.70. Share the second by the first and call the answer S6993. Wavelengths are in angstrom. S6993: 0.81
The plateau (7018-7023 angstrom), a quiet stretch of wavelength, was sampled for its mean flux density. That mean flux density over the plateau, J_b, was 13.3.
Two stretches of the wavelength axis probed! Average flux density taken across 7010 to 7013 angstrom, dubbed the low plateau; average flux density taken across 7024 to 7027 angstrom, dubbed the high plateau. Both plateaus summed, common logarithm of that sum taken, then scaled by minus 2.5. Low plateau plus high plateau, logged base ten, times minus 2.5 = -3.53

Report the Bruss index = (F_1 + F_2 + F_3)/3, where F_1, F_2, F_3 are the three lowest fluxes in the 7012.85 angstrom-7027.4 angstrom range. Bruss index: 13.0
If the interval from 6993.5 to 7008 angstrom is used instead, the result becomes 11.6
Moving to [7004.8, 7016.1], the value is 12.6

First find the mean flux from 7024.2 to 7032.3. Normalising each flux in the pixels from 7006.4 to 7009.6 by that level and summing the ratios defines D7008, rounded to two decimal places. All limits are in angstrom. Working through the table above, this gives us 1.89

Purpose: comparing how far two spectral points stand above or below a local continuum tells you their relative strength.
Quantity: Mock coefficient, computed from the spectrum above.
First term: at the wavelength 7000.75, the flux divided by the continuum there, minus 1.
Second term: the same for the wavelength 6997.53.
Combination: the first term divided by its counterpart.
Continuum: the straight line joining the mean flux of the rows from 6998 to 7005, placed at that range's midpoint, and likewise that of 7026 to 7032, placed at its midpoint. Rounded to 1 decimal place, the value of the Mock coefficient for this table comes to 0.1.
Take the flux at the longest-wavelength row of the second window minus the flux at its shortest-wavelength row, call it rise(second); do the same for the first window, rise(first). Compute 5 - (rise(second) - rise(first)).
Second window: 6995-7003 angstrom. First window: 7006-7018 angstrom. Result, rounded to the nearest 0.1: 5.0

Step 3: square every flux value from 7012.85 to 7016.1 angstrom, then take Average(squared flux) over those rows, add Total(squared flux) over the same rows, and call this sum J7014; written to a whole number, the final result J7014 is 505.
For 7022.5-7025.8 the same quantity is 520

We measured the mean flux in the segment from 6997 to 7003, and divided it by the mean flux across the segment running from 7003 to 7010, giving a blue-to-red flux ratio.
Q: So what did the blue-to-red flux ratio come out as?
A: 0.95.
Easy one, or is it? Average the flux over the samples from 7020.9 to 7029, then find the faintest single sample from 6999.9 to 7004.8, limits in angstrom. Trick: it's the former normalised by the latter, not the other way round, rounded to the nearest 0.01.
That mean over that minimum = 1.09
